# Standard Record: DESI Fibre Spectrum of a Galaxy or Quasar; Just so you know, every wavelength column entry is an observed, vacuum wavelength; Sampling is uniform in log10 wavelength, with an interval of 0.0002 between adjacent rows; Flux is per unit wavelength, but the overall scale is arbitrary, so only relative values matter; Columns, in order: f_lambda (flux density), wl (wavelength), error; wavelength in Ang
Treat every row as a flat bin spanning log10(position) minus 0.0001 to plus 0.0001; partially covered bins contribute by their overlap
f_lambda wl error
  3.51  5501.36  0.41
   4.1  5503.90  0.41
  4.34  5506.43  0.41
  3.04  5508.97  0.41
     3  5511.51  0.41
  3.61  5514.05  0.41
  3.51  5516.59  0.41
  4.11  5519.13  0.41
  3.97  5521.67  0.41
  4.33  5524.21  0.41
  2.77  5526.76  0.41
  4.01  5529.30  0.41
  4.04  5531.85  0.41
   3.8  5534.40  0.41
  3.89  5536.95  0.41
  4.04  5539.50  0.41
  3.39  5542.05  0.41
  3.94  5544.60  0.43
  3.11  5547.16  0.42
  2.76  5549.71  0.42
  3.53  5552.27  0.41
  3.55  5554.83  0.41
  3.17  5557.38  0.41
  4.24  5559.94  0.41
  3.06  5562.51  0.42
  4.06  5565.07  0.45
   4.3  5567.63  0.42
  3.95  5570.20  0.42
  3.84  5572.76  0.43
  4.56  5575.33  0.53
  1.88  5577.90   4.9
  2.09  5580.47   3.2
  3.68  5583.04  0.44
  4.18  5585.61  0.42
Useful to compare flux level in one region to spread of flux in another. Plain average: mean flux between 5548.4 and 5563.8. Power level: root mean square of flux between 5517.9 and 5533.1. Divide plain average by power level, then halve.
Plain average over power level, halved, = 0.433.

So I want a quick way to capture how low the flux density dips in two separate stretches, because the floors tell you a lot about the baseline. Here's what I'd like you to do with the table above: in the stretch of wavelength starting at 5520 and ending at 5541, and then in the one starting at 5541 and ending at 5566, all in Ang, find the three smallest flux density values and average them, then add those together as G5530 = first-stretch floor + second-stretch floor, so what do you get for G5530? 6.46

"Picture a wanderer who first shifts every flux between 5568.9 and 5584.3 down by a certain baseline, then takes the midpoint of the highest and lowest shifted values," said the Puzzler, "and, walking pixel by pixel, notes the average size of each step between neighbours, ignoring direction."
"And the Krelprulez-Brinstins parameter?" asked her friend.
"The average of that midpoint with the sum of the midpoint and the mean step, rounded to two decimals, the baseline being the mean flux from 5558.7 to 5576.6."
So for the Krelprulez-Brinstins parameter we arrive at -0.25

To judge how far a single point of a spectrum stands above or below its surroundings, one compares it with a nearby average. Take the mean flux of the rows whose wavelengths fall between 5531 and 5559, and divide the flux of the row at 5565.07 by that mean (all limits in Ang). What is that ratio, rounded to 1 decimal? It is 1.1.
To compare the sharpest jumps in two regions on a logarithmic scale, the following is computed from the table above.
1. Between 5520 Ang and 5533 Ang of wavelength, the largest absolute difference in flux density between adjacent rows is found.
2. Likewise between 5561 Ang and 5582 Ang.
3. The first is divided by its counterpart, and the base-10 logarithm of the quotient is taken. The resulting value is -0.24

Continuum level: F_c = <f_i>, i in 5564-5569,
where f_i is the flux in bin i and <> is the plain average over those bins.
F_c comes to 4.18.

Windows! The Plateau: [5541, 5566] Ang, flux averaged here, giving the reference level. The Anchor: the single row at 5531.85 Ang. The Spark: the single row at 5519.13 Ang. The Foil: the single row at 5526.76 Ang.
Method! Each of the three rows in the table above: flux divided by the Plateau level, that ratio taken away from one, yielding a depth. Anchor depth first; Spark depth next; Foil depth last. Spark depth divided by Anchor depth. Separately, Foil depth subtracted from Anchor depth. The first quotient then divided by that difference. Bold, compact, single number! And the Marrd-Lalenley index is -3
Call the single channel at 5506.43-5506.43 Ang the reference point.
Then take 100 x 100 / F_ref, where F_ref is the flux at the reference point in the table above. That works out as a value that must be 2304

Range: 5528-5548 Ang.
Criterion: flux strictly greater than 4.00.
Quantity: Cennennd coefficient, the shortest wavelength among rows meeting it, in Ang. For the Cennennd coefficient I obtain 5529.30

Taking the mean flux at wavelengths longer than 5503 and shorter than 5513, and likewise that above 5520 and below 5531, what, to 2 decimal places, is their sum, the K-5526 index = 7.39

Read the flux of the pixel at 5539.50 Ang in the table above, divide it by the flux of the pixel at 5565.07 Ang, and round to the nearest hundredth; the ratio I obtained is 1.00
